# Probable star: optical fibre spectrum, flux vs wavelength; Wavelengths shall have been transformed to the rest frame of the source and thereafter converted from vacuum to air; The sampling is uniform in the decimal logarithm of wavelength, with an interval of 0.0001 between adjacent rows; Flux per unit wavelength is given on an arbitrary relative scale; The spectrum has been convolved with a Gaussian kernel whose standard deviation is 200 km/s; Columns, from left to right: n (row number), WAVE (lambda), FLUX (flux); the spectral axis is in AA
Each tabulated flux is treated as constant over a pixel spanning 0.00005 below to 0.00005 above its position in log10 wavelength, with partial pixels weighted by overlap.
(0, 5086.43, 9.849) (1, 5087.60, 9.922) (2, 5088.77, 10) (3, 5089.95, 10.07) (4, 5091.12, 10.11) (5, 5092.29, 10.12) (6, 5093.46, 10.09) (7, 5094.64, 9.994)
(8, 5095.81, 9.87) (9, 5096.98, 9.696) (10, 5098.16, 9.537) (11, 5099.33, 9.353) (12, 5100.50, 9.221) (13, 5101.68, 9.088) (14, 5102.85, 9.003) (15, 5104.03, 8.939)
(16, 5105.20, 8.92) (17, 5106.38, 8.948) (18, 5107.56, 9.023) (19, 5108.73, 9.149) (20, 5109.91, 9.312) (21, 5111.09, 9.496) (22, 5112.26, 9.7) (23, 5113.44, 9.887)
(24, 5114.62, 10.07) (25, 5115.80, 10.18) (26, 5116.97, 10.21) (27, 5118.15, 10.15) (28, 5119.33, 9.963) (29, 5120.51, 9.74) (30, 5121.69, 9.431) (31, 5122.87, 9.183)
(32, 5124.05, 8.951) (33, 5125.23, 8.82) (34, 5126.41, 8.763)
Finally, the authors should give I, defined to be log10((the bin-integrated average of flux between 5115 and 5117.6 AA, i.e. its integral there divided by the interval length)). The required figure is 1.01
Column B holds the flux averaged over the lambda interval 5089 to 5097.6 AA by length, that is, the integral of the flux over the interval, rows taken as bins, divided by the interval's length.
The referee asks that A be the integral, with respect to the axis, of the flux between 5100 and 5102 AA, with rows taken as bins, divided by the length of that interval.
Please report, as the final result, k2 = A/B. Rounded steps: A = 9.14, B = 10.0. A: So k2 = 0.92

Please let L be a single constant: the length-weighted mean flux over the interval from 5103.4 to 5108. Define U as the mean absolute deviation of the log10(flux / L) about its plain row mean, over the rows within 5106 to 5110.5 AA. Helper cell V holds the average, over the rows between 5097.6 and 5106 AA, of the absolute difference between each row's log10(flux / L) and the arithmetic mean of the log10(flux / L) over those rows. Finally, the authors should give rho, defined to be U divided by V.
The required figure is 0.7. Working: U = 0.006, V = 0.009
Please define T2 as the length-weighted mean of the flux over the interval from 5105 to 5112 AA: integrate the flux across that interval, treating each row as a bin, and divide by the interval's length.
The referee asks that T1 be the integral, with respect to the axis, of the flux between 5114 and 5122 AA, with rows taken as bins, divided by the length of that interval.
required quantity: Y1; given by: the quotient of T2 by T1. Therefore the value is 0.92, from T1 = 10.0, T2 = 9.2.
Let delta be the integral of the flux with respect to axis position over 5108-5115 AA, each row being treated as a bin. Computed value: 67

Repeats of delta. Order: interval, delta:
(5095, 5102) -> 66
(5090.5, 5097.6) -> 71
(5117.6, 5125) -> 70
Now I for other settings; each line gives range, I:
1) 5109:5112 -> 0.97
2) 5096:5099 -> 0.98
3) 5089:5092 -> 1.00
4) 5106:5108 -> 0.95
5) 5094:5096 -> 1.00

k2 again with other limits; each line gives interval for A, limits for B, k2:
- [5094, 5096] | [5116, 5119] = 0.98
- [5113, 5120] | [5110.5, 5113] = 1.05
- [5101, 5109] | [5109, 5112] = 0.96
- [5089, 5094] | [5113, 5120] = 1.00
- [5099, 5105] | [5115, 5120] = 0.90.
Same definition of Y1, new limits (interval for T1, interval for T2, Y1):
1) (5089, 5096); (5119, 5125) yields 0.93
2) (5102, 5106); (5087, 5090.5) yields 1.11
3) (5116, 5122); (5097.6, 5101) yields 0.94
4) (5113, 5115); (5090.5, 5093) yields 1.02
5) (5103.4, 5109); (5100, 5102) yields 1.02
